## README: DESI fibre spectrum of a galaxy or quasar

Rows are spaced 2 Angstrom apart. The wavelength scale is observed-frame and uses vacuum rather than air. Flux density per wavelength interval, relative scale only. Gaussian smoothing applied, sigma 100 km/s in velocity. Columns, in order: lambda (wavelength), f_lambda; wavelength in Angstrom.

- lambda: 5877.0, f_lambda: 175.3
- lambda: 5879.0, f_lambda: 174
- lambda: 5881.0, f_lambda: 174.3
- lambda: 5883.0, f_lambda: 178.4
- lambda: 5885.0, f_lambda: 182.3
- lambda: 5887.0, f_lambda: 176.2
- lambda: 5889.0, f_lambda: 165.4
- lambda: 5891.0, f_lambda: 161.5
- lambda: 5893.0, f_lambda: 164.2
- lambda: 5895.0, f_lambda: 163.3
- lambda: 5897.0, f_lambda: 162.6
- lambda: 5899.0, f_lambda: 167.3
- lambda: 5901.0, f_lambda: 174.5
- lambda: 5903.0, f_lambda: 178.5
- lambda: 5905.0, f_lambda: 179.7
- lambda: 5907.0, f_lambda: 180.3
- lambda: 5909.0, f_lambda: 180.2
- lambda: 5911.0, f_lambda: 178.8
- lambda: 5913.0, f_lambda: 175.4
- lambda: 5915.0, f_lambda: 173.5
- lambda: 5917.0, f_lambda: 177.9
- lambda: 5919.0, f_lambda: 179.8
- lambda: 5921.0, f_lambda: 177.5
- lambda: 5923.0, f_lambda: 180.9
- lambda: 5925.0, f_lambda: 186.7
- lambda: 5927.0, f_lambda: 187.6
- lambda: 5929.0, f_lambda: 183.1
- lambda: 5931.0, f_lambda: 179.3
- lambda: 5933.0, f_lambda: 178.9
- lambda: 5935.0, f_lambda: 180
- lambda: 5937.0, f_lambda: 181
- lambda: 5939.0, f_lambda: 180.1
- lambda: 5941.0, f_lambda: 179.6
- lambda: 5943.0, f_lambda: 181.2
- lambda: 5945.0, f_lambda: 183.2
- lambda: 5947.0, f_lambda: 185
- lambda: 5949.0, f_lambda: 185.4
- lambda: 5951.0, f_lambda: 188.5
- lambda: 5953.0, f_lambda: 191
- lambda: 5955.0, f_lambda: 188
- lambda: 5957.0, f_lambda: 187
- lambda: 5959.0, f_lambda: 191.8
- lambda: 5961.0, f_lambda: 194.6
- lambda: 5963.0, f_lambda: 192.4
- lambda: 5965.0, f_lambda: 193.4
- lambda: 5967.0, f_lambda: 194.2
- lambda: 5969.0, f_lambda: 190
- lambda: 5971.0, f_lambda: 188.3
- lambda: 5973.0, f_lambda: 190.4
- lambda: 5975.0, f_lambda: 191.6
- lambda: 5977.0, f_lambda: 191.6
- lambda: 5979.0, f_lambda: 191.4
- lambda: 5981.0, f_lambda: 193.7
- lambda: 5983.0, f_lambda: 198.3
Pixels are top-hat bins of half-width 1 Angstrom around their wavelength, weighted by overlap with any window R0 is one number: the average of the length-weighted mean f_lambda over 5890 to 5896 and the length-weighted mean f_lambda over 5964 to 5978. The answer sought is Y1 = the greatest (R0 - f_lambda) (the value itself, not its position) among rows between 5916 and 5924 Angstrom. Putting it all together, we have 0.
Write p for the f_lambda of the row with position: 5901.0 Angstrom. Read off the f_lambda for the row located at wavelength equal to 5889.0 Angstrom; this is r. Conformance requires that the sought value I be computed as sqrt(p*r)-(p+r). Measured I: -170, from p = 174.5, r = 165.4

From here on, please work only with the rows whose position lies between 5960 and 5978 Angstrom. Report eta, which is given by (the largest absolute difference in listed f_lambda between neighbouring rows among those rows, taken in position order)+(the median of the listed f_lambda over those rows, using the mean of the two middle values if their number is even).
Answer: 196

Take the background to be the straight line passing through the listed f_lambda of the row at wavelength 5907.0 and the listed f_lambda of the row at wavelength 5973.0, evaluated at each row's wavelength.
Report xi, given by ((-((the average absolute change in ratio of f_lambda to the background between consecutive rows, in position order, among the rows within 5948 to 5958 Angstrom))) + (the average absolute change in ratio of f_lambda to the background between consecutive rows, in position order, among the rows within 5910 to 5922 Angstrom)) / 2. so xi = 0.0014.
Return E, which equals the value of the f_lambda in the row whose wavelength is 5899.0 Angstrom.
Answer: 167.3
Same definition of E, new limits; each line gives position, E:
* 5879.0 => 174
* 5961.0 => 194.6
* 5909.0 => 180.2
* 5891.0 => 161.5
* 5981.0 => 193.7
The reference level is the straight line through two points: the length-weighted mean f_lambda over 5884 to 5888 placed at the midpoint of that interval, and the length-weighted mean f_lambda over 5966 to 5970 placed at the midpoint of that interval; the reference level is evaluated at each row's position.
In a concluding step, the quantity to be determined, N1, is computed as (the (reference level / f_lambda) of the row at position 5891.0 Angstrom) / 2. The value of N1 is 0.557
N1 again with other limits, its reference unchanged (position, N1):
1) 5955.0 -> 0.505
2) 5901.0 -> 0.520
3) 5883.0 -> 0.501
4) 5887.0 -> 0.509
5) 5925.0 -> 0.496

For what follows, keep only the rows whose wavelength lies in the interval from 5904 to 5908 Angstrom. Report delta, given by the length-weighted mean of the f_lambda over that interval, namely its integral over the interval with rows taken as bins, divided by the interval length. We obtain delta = 180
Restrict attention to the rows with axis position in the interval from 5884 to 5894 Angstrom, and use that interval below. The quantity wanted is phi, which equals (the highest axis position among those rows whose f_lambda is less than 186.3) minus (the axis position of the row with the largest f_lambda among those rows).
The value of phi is 8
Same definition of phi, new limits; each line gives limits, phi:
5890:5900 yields 0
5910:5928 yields -4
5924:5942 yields 14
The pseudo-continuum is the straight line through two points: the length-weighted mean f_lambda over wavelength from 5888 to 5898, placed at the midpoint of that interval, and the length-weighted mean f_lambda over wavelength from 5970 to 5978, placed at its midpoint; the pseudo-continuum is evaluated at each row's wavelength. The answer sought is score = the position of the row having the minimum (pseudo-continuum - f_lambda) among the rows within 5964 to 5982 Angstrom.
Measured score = 5967.0 Angstrom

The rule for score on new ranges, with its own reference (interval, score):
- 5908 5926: 5925.0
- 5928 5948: 5929.0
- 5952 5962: 5961.0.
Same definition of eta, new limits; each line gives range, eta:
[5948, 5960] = 193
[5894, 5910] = 184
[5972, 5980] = 193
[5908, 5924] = 183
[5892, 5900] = 168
